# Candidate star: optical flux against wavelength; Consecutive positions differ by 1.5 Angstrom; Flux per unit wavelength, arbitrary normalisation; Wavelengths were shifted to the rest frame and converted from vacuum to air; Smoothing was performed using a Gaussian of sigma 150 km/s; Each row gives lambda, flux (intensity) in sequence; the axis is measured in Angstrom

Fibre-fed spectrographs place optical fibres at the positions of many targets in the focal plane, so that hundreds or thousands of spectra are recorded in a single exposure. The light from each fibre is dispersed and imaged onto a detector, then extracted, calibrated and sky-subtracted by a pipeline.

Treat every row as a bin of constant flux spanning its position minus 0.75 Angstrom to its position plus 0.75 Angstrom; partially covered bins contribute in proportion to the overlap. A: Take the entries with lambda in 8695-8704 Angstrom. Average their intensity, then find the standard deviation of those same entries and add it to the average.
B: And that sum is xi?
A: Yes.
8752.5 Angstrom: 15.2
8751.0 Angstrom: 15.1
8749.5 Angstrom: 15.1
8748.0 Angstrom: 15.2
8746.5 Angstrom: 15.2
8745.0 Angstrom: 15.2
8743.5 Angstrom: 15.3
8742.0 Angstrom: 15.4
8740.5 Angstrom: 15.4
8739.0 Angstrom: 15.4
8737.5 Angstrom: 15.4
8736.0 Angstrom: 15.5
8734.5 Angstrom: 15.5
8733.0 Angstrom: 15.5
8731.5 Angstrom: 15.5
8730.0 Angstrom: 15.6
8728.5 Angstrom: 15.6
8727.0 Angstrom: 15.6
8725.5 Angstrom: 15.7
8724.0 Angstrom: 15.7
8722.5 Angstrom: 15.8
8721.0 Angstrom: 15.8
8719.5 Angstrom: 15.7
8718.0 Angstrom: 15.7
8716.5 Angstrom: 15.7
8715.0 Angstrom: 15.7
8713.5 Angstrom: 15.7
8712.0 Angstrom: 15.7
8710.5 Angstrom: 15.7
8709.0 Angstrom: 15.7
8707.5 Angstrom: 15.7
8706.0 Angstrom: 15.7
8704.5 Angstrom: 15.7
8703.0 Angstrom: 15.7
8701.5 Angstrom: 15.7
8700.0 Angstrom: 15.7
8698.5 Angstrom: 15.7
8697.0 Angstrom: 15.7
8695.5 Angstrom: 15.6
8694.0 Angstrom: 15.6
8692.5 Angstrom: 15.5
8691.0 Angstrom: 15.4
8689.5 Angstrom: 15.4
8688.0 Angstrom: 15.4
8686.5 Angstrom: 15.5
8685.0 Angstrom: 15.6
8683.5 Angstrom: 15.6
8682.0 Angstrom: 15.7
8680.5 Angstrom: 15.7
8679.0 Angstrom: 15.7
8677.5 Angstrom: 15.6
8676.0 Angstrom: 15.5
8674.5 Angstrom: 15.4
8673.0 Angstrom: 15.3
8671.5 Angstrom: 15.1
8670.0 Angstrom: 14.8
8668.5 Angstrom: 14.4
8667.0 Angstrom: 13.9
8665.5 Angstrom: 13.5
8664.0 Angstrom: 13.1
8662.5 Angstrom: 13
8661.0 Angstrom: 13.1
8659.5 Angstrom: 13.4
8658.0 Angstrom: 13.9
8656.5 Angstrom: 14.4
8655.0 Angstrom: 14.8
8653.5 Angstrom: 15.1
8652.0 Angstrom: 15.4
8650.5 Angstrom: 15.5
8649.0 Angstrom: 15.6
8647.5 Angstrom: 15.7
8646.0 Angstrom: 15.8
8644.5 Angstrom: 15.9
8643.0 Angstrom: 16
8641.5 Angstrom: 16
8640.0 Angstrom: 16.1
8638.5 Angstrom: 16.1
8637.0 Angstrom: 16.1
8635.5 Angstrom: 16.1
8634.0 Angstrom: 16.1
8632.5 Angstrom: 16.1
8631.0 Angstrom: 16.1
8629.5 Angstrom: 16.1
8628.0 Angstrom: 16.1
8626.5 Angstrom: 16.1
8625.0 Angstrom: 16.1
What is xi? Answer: 15.7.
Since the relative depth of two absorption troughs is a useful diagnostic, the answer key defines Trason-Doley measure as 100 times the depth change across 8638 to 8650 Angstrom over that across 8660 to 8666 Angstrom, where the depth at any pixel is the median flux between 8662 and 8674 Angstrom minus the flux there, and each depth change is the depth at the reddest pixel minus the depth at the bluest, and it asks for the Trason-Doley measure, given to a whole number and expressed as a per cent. -125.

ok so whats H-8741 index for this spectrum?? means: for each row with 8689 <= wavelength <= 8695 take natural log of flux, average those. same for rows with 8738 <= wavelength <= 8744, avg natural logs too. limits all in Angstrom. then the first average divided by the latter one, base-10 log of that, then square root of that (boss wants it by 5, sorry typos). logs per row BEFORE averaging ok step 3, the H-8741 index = 0.03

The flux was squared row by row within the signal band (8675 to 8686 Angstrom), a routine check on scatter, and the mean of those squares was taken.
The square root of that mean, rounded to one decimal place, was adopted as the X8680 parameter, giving 15.6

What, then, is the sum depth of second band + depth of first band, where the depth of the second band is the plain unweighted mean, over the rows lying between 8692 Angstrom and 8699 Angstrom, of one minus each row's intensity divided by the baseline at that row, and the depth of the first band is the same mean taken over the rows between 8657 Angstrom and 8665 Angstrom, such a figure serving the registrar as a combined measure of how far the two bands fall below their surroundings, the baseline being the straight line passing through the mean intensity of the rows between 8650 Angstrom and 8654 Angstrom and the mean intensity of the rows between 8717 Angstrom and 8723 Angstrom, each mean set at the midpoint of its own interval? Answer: 0.13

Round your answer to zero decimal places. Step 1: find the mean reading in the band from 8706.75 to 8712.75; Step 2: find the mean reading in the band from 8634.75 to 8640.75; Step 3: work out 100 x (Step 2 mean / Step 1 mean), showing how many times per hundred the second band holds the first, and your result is 103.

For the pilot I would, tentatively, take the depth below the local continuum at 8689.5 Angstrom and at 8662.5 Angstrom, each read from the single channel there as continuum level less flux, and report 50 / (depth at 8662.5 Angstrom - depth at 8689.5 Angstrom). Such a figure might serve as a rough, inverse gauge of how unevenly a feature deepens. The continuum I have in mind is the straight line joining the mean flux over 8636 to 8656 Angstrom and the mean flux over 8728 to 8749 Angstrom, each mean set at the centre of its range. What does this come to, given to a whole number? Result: 20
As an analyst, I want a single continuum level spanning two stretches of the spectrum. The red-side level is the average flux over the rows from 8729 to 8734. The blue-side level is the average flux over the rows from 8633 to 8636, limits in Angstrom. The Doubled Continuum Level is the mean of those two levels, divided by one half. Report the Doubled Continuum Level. 31.6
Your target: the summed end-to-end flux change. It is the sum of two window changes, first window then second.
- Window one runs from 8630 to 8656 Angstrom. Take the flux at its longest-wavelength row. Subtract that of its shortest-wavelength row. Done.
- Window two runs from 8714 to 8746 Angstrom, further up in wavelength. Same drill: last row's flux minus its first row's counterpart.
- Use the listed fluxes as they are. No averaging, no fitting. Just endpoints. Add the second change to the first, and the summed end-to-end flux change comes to -2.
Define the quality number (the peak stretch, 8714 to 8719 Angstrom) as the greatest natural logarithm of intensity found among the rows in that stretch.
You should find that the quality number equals 2.75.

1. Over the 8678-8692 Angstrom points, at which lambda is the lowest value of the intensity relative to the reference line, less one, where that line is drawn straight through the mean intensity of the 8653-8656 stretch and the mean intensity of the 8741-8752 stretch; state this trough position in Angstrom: 8691.0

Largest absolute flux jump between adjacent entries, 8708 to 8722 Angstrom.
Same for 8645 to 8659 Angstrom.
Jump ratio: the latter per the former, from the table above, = 5.0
